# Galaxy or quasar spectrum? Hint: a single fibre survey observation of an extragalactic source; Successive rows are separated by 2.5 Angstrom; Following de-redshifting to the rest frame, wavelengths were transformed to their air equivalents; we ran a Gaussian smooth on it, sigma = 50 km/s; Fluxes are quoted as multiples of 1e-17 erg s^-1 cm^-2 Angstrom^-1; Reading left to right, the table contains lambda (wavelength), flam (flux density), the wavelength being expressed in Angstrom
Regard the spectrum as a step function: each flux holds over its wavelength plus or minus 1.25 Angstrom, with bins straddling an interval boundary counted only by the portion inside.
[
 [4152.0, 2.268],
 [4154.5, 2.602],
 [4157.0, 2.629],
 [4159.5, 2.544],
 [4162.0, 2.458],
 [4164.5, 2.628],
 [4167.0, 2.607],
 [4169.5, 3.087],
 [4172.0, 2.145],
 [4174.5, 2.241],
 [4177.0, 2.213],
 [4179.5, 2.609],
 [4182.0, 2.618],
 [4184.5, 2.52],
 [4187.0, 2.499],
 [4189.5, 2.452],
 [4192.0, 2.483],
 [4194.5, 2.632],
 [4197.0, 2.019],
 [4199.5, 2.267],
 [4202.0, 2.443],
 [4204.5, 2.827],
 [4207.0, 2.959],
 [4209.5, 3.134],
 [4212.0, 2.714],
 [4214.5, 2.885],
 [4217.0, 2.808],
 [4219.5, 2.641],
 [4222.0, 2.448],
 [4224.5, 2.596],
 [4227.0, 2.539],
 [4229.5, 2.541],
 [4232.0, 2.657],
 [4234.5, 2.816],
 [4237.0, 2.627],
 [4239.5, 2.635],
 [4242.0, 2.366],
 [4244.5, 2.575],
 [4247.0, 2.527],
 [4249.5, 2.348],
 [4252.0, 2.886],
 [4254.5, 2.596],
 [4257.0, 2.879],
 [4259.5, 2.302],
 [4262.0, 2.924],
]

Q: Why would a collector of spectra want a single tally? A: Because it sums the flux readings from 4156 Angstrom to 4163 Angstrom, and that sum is 7.6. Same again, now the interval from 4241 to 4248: 7.5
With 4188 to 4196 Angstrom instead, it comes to 7.6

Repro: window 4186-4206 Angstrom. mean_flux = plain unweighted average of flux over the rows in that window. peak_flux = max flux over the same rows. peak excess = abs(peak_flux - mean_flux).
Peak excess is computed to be 0.37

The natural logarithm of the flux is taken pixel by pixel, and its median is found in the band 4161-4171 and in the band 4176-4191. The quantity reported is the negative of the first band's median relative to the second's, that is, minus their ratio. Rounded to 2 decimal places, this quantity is -1.05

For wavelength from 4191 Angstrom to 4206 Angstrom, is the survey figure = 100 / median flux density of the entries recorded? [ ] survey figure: 40.6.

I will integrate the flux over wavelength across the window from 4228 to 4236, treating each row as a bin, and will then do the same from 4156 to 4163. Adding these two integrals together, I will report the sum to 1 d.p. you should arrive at 39.1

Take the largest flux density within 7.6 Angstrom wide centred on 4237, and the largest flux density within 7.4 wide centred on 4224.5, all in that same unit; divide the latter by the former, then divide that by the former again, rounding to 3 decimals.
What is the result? 0.327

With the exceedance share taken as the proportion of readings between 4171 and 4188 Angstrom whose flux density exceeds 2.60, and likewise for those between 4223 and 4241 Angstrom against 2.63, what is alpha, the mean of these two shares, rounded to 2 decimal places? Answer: 0.36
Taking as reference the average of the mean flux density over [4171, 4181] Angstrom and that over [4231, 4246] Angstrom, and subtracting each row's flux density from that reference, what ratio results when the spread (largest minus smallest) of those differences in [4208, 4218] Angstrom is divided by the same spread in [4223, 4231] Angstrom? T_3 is 7.4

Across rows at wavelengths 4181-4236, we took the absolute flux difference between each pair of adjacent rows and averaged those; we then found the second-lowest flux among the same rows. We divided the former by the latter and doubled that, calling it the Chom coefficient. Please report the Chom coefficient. 0.15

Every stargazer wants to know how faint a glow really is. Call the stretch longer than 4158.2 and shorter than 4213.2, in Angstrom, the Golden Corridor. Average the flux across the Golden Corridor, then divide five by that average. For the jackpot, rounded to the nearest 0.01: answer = 1.96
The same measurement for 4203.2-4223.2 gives 1.78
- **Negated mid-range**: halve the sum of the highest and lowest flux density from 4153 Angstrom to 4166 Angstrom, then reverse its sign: -2.54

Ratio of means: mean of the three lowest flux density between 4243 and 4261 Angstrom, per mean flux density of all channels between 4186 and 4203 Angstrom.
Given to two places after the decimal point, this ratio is 1.00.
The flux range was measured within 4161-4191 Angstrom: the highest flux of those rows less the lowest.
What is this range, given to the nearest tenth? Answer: 0.9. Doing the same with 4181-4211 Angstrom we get 1.1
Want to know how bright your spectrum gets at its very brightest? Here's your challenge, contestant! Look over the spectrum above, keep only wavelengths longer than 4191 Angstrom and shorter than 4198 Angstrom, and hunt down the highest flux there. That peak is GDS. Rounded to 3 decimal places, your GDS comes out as 2.632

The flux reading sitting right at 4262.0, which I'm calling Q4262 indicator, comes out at 2.924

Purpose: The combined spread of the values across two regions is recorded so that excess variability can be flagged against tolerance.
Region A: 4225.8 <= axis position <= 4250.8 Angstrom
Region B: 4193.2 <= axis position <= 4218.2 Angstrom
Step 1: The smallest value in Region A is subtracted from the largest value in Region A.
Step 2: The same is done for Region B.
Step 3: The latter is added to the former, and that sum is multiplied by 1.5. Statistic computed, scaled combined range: 2.37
